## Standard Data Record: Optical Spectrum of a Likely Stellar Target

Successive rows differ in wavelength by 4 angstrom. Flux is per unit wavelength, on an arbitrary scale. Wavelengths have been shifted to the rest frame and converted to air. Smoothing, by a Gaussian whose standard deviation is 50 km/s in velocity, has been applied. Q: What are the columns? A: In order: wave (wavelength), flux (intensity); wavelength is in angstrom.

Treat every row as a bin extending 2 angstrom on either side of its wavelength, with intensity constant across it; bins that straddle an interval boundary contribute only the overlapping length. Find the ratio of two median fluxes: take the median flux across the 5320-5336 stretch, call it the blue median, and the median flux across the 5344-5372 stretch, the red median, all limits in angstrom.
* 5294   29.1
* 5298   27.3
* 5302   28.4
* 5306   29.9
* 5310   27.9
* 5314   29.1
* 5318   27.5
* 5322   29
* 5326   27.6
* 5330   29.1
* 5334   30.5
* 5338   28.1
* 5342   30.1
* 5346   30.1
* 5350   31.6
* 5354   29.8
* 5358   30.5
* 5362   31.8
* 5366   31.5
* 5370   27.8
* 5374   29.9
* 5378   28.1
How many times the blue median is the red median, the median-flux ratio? 1.05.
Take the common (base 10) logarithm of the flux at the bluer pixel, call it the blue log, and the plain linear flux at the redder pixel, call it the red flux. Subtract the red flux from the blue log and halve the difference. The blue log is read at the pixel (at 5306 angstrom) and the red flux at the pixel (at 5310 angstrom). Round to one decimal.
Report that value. -13.2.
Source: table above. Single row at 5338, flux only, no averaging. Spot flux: 28.1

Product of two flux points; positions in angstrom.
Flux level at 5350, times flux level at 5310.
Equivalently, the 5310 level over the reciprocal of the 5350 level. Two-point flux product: 882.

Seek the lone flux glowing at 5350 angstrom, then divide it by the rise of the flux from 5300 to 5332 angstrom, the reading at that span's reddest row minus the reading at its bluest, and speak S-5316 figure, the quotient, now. 45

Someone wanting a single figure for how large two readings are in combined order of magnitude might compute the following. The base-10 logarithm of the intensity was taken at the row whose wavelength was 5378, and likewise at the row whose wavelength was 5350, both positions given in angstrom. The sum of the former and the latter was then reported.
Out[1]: 2.95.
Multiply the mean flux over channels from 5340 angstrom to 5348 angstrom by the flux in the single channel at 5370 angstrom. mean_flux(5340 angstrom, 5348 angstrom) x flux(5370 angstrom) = 837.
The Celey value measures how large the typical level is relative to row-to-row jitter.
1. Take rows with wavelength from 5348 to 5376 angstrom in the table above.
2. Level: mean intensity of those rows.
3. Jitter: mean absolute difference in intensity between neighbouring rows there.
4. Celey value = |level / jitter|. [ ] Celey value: 18.4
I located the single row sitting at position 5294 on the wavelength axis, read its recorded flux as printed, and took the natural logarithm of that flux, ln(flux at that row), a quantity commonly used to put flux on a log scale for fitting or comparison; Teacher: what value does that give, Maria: 3.37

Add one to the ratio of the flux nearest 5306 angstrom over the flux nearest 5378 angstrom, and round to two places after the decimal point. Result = 2.06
